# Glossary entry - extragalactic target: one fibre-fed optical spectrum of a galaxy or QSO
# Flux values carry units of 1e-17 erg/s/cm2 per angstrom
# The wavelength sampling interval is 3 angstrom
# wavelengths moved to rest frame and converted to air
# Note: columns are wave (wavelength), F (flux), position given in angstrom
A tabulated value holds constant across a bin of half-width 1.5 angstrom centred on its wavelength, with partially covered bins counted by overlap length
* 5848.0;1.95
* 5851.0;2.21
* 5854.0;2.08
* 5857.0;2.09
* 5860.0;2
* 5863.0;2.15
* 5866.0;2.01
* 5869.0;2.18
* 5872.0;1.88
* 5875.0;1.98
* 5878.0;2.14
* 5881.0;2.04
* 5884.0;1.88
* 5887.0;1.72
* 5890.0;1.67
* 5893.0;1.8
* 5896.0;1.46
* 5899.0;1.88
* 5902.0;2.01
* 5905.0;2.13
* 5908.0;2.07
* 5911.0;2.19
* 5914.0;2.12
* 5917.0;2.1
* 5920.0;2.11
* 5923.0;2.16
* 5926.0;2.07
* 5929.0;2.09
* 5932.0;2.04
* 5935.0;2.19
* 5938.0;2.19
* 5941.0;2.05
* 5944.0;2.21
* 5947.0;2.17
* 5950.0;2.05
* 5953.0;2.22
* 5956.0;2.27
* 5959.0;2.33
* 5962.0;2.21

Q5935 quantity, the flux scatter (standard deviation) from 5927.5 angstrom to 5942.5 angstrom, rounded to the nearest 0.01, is 0.07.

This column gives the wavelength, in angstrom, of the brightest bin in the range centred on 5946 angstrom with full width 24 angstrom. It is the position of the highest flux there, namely 5956.0 angstrom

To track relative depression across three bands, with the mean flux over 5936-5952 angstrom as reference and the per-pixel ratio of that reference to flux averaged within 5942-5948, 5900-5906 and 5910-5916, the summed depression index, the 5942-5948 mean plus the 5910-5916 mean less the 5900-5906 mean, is 0.93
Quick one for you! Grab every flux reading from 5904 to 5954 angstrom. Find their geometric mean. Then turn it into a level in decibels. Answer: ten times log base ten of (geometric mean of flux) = 3.3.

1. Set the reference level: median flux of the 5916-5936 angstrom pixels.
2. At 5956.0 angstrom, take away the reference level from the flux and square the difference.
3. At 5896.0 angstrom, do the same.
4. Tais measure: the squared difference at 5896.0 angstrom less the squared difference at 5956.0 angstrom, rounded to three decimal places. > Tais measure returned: 0.381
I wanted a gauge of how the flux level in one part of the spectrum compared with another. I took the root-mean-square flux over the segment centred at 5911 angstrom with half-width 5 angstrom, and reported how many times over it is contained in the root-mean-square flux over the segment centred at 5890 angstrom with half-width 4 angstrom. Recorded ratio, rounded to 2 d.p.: 0.81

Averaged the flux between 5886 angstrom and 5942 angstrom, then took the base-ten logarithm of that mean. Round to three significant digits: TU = 0.302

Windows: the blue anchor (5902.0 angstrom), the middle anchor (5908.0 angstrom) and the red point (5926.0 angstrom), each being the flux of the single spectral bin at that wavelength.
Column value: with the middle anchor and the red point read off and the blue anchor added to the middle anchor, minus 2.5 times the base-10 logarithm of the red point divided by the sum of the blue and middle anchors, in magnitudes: 0.737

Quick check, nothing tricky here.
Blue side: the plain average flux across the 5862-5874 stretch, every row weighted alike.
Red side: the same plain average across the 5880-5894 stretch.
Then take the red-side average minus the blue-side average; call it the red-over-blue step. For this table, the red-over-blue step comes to -0.23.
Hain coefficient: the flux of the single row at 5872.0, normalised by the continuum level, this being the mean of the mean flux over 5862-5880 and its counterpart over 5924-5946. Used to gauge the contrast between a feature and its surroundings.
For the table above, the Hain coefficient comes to 0.90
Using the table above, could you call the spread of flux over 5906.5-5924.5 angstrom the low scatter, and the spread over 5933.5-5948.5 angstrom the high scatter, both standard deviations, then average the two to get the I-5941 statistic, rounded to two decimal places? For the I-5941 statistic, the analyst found 0.05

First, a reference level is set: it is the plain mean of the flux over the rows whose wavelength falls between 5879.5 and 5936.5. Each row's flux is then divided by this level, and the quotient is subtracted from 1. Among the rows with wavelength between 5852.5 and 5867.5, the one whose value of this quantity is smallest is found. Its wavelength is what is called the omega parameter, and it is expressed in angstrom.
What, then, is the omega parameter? 5863.0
